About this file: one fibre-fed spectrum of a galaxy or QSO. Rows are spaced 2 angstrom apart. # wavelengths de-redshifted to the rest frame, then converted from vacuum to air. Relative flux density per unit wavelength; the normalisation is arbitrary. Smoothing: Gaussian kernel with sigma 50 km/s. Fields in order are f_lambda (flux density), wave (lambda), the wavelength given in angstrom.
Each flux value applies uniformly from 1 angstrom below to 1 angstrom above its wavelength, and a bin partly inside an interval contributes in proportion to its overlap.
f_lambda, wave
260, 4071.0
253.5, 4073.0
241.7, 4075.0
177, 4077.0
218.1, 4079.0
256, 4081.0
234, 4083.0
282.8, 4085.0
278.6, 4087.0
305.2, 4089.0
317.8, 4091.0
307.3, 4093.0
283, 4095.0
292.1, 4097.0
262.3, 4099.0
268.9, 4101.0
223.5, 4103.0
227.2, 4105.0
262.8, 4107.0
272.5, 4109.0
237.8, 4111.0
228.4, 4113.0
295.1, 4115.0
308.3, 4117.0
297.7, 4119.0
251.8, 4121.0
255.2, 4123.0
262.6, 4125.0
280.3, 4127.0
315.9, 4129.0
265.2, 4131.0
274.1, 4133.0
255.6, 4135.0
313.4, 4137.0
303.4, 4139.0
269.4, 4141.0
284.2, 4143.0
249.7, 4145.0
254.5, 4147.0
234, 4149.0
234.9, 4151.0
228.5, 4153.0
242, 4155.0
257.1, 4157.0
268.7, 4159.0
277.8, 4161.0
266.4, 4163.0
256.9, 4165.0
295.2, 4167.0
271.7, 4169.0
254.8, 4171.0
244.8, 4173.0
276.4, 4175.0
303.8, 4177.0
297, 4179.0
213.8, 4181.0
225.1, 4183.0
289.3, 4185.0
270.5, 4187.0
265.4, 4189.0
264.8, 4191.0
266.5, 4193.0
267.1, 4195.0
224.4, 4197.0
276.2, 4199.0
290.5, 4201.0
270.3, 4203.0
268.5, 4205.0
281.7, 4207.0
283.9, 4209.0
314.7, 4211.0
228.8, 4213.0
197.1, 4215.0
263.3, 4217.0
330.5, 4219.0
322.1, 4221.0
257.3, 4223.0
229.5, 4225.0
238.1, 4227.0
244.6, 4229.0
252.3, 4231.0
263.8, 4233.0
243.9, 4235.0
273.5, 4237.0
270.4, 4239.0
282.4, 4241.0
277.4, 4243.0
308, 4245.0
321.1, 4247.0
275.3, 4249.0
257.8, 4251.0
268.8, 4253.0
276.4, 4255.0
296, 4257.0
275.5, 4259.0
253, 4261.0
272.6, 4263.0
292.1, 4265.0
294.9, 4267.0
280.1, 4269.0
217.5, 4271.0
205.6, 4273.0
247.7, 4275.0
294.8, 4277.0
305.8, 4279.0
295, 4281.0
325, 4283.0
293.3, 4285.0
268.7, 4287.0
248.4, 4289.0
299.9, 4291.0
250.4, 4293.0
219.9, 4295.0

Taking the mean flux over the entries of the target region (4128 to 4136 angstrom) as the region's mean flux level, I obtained 278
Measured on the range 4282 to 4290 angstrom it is 284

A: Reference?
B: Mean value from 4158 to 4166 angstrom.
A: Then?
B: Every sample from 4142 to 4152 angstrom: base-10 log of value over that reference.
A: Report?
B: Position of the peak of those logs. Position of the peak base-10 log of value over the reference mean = 4143.0 angstrom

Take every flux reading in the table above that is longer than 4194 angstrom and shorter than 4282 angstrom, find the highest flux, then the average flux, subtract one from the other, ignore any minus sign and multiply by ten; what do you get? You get 603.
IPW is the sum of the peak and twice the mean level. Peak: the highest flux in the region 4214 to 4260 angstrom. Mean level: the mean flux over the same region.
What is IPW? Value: 872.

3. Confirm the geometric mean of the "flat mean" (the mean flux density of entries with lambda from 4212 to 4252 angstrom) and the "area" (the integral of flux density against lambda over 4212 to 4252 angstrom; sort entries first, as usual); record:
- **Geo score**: 1688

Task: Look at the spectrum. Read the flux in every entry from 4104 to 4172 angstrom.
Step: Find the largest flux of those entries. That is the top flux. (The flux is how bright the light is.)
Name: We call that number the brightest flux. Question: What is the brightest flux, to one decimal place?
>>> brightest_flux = 315.9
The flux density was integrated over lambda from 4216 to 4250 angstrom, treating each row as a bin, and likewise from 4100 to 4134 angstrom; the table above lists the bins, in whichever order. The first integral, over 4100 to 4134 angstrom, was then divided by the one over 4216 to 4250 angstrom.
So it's 0.97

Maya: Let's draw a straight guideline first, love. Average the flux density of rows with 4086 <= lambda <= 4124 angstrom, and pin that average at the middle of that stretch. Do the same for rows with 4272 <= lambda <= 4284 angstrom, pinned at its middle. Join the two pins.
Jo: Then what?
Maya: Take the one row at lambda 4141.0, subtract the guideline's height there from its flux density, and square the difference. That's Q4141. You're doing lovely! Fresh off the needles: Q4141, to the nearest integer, 19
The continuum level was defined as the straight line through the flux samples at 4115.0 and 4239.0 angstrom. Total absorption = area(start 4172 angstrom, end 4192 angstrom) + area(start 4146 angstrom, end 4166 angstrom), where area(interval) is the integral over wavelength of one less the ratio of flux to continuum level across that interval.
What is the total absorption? 3.6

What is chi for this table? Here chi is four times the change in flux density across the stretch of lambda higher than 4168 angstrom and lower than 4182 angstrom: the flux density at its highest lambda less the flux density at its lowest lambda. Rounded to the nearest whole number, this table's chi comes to -232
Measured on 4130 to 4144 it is 76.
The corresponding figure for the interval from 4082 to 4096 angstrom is 196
